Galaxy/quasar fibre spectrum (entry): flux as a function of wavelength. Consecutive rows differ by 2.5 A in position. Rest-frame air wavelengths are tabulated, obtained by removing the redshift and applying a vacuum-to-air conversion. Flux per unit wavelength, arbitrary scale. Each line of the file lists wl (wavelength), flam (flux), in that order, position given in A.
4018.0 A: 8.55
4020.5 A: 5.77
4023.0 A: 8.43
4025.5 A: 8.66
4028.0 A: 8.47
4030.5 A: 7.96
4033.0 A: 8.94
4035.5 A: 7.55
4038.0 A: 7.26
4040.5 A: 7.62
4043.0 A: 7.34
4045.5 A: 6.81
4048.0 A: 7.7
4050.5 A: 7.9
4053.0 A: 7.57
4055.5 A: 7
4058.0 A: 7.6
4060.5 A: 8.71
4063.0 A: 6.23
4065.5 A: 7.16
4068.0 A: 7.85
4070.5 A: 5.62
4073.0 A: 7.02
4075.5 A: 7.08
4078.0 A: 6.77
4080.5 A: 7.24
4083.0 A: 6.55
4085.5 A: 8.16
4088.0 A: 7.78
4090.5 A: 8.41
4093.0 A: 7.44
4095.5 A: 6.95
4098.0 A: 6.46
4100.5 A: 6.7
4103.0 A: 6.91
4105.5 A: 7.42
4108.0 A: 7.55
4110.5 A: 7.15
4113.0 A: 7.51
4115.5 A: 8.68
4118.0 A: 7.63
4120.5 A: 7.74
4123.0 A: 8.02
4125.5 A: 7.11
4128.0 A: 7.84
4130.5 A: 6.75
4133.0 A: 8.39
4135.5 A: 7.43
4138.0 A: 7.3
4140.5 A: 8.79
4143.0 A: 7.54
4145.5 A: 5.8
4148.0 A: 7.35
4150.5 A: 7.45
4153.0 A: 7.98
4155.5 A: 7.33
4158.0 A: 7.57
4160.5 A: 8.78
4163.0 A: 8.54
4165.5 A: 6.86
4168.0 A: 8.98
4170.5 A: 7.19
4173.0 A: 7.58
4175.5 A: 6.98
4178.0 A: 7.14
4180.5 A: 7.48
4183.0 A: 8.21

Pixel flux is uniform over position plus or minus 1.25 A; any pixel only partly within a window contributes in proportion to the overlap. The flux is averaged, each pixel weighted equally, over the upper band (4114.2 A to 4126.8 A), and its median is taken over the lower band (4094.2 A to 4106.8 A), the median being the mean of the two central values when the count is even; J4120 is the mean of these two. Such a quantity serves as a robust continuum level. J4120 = 7.4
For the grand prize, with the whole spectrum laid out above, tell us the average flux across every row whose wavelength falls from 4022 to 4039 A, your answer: 8.2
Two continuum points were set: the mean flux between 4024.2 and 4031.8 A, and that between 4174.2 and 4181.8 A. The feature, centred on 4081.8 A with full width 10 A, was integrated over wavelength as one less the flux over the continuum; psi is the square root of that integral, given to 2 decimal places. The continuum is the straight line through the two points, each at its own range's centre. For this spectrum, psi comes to 0.98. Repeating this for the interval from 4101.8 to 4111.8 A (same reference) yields 0.80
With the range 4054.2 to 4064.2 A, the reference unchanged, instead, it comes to 0.95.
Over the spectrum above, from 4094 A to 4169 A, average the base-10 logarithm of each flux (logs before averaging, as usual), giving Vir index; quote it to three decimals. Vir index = 0.876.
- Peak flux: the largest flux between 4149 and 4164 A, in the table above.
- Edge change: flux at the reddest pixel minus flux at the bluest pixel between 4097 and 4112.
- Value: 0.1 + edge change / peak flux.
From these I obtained 0.18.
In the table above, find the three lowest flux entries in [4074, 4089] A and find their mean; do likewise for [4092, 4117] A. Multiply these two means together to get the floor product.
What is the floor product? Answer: 45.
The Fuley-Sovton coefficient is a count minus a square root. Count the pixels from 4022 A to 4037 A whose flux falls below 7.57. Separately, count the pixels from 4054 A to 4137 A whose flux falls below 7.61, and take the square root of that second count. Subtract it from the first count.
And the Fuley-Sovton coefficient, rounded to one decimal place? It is -3.7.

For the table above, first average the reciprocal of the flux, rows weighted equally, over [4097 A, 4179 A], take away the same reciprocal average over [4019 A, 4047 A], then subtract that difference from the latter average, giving 0.129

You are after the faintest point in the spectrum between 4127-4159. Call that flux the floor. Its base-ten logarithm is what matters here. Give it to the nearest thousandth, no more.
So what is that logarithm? 0.763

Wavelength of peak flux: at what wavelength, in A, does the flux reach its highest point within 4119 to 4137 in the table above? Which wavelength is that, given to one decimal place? 4133.0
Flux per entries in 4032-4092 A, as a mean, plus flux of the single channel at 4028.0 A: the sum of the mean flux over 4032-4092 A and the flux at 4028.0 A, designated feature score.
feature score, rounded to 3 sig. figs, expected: 15.9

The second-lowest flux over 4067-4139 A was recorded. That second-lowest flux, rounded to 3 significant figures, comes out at 6.46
